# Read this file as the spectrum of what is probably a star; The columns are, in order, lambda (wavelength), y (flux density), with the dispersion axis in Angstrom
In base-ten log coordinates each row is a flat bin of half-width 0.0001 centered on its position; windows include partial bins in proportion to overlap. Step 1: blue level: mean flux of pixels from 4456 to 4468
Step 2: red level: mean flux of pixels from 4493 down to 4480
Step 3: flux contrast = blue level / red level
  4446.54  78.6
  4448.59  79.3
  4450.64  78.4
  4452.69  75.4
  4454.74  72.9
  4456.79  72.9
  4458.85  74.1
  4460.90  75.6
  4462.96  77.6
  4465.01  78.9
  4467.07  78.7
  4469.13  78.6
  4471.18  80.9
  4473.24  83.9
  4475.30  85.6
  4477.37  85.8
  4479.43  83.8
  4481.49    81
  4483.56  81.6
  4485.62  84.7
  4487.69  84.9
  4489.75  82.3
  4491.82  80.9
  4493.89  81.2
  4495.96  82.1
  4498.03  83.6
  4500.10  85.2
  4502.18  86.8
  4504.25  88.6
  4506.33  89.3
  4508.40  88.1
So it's 0.924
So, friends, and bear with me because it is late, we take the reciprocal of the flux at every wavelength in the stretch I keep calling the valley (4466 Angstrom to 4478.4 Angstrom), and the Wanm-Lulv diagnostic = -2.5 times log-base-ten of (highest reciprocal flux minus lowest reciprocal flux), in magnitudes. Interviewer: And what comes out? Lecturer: 7.43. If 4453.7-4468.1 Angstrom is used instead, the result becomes 7.45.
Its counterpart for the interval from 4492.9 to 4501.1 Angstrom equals 8.09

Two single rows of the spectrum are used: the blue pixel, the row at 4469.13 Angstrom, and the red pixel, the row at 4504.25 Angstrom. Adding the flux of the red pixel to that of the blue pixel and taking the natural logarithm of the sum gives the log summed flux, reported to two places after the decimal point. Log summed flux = 5.12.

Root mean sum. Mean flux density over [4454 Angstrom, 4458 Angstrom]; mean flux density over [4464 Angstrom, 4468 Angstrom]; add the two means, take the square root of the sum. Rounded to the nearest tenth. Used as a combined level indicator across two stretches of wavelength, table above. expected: 12.3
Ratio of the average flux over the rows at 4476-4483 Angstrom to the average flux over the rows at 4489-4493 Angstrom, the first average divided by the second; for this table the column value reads 1.02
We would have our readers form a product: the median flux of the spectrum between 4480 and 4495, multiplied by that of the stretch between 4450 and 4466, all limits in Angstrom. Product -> 6161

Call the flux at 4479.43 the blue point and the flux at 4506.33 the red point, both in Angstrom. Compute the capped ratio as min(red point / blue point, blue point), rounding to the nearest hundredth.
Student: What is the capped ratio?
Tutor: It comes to 1.07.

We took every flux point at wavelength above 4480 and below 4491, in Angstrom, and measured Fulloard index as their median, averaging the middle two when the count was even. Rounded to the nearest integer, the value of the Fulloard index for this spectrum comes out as 82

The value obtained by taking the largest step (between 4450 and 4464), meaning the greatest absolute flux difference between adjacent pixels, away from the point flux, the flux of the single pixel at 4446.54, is 75.6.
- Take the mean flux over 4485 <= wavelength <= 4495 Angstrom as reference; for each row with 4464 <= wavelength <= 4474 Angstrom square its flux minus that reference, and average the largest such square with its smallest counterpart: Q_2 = 9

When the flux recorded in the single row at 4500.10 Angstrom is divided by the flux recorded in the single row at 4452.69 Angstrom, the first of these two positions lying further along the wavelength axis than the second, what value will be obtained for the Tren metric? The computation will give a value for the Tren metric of 1.13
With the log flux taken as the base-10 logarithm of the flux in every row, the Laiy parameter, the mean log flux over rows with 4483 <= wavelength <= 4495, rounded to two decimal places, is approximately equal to 1.92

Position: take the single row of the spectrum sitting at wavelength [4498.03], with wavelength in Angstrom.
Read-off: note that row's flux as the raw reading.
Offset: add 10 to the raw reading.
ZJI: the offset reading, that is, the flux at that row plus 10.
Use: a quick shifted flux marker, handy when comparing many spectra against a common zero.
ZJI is 93.6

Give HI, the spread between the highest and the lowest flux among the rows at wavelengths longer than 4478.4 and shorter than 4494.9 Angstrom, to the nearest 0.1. 4.0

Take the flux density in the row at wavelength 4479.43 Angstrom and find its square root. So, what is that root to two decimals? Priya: 9.15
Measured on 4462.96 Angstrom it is 8.81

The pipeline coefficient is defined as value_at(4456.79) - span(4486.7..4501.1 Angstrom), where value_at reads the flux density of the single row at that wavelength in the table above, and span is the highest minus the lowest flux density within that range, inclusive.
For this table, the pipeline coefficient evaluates 68.6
